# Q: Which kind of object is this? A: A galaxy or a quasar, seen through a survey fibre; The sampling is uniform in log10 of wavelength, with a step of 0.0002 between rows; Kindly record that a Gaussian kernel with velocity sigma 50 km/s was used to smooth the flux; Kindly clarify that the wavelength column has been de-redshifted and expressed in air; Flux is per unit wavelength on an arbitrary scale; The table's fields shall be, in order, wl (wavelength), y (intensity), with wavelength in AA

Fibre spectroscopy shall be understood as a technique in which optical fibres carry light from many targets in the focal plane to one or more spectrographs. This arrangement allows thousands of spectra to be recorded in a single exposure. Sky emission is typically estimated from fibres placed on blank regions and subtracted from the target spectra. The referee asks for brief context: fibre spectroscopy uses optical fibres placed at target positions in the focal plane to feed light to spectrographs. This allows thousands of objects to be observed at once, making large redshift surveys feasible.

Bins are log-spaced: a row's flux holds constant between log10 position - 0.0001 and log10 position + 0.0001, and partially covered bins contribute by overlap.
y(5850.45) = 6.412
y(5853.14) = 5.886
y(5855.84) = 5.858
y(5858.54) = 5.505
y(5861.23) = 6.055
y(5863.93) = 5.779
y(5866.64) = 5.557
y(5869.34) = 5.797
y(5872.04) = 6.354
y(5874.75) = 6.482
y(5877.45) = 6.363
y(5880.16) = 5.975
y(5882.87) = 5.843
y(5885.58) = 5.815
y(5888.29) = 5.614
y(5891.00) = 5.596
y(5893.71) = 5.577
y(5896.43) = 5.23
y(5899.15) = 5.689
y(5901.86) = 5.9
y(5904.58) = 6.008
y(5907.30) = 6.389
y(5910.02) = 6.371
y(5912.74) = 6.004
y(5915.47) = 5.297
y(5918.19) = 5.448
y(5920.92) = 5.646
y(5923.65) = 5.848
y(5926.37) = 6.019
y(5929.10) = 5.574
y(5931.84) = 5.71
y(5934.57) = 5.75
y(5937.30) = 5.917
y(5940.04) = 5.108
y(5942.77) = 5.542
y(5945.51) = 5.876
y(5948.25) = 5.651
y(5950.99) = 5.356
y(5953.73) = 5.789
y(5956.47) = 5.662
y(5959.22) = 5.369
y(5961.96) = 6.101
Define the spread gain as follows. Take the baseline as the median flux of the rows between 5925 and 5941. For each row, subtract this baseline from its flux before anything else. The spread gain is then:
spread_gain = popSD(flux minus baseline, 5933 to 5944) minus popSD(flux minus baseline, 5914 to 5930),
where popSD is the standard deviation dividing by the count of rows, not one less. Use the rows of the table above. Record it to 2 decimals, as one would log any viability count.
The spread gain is 0.06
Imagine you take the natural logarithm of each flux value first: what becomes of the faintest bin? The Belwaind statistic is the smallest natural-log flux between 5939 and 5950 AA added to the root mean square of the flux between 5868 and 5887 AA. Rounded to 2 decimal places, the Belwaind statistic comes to 7.73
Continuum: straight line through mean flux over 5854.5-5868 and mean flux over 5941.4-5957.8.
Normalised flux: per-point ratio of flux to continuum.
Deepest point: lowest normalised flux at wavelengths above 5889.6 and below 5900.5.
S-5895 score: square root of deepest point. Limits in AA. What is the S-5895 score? 0.957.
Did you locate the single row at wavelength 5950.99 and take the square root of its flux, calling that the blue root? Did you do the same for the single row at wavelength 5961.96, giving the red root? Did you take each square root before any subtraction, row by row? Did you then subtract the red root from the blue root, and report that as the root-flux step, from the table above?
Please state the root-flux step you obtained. -0.16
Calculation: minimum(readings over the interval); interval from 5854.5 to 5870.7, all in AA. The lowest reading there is 5.505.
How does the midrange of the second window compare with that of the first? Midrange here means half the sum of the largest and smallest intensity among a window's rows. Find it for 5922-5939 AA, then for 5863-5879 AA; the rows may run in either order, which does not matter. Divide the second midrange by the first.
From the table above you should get 1.038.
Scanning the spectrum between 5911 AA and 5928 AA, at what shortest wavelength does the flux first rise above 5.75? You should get 5912.74 AA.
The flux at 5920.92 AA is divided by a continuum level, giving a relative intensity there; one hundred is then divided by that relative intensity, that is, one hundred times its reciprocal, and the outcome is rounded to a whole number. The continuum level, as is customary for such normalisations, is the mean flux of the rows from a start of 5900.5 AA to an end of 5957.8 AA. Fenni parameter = 102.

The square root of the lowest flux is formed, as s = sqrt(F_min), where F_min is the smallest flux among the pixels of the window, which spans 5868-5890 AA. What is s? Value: 2.37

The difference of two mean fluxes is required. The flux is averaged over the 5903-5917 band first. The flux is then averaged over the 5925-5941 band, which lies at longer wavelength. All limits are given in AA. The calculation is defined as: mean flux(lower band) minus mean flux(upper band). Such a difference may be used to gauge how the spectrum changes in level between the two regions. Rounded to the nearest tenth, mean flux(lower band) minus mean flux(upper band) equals 0.3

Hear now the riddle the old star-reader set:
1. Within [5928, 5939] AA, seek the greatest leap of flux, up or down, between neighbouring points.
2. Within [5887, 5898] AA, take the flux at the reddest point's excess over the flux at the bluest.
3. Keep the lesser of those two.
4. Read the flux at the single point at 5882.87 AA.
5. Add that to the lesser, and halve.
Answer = 2.73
